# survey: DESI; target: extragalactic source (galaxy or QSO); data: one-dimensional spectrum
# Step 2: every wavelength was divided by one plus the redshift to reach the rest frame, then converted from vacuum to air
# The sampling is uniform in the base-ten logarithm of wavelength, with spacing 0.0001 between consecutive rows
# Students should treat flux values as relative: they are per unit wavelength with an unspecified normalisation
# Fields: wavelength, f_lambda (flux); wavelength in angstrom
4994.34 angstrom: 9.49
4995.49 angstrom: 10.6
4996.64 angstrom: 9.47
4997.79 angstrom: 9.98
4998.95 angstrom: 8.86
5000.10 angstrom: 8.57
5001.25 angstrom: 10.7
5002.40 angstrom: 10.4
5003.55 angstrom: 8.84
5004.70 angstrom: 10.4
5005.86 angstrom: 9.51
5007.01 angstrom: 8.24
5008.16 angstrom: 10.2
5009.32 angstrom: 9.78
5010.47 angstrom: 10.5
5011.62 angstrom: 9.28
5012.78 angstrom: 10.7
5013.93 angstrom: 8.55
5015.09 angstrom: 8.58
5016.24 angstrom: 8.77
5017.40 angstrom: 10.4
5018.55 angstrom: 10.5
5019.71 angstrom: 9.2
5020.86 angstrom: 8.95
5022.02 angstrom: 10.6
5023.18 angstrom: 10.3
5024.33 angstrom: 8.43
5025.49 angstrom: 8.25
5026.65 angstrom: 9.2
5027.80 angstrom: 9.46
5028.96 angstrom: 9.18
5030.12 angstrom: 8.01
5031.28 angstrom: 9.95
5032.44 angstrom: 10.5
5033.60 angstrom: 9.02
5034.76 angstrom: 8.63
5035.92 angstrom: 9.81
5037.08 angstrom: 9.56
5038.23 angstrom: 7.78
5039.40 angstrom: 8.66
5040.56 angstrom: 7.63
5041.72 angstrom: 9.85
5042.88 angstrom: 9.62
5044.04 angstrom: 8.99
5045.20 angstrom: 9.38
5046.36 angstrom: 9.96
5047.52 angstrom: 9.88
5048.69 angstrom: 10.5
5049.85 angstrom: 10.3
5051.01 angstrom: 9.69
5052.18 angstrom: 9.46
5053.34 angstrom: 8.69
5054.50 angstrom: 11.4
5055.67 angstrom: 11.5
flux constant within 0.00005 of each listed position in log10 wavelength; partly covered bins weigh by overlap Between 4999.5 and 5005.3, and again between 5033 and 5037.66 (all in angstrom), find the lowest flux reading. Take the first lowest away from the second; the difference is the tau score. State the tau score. 0.1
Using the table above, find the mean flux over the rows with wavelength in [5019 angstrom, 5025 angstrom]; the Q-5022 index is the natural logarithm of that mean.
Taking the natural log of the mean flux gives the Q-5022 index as 2.251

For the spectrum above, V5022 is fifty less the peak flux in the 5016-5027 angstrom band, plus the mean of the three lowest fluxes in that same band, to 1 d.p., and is 47.9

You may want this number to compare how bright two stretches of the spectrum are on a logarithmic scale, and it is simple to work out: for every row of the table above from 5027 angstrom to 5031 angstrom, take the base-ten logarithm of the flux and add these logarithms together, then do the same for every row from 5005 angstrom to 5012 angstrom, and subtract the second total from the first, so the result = -3.0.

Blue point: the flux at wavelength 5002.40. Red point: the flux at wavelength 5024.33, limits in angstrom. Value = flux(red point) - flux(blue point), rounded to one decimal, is -2.0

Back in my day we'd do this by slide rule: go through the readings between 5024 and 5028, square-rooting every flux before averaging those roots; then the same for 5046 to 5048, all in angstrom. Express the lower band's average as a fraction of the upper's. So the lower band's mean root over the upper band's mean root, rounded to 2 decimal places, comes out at 0.94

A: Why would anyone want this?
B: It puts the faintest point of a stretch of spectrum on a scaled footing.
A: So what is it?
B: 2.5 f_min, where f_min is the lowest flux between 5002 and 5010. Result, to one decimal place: 20.6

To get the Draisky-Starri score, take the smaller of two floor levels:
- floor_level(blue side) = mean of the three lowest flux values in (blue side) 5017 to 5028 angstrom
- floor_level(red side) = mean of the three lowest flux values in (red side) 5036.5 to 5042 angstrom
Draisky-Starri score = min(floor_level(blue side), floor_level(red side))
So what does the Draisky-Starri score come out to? 8.02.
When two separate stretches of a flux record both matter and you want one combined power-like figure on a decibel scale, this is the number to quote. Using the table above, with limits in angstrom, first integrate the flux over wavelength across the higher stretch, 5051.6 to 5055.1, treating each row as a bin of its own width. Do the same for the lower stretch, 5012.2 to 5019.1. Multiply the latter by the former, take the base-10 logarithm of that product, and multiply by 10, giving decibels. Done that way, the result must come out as 34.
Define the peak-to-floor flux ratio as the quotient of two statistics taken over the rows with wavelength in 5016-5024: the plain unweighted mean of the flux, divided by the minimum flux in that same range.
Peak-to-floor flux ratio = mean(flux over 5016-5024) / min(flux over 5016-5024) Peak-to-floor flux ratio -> 1.12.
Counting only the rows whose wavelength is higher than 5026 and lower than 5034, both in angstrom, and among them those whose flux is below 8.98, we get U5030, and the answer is 1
